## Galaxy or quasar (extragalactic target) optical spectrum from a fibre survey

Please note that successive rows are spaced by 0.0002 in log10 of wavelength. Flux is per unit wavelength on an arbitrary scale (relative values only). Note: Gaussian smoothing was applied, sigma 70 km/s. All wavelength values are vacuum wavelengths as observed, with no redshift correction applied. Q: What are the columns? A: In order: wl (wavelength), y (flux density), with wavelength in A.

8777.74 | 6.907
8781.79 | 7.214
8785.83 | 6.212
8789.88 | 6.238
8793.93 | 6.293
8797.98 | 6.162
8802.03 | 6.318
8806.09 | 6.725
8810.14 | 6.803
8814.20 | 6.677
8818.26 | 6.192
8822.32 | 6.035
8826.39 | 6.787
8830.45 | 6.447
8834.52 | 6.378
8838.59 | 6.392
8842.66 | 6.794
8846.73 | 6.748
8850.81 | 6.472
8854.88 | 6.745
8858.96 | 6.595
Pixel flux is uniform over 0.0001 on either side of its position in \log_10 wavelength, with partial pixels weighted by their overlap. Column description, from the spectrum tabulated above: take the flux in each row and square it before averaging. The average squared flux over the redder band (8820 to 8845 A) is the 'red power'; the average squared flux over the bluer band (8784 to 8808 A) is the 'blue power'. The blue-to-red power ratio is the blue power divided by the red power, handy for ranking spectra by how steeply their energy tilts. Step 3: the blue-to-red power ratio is 0.95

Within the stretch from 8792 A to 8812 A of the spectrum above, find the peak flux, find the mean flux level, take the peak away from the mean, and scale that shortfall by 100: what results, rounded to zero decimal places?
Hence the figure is -34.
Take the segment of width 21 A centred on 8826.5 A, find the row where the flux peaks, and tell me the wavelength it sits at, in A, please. 8826.39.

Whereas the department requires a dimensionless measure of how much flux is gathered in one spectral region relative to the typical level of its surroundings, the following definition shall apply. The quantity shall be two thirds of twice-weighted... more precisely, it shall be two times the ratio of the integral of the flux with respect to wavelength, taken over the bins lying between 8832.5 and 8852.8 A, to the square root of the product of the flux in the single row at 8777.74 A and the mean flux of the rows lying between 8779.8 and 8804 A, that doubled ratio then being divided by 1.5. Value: 27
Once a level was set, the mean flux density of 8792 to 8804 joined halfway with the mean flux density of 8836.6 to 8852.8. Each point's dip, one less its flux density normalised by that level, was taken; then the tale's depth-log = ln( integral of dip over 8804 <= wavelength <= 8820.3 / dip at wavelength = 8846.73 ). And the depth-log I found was 2.2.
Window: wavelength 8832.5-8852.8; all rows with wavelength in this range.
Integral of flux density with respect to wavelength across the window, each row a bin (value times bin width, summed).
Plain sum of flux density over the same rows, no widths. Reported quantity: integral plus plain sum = 166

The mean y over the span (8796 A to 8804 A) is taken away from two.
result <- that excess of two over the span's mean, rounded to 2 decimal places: -4.24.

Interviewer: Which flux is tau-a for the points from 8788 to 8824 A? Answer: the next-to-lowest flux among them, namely 6.162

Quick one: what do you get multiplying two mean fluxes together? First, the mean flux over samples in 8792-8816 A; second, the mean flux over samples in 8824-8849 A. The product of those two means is 42.8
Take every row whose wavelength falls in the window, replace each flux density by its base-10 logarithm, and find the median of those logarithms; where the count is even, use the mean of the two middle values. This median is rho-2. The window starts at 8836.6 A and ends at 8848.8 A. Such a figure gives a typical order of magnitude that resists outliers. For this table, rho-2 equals 0.829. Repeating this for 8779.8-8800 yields 0.795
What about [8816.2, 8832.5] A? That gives 0.801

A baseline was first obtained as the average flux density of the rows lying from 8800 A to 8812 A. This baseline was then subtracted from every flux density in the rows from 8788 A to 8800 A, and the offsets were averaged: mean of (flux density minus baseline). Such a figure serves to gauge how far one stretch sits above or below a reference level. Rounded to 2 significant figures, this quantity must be -0.38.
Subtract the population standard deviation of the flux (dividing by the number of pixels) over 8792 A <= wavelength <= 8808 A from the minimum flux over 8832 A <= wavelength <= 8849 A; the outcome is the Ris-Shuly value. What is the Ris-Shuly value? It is 6.17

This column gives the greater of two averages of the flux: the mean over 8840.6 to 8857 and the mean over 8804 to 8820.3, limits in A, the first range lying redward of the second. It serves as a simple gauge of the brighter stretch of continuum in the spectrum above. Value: 6.69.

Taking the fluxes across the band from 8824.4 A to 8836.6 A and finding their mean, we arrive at 6.54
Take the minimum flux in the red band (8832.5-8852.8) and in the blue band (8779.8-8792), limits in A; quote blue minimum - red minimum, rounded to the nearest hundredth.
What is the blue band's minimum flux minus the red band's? -0.17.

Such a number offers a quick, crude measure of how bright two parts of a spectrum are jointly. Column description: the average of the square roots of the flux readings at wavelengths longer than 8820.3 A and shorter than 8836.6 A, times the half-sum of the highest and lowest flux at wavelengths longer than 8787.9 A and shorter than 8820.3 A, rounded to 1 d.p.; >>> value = 16.4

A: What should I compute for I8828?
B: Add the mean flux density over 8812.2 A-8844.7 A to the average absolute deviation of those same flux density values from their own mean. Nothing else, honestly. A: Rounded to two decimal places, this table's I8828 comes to 6.68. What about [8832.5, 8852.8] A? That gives 6.73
